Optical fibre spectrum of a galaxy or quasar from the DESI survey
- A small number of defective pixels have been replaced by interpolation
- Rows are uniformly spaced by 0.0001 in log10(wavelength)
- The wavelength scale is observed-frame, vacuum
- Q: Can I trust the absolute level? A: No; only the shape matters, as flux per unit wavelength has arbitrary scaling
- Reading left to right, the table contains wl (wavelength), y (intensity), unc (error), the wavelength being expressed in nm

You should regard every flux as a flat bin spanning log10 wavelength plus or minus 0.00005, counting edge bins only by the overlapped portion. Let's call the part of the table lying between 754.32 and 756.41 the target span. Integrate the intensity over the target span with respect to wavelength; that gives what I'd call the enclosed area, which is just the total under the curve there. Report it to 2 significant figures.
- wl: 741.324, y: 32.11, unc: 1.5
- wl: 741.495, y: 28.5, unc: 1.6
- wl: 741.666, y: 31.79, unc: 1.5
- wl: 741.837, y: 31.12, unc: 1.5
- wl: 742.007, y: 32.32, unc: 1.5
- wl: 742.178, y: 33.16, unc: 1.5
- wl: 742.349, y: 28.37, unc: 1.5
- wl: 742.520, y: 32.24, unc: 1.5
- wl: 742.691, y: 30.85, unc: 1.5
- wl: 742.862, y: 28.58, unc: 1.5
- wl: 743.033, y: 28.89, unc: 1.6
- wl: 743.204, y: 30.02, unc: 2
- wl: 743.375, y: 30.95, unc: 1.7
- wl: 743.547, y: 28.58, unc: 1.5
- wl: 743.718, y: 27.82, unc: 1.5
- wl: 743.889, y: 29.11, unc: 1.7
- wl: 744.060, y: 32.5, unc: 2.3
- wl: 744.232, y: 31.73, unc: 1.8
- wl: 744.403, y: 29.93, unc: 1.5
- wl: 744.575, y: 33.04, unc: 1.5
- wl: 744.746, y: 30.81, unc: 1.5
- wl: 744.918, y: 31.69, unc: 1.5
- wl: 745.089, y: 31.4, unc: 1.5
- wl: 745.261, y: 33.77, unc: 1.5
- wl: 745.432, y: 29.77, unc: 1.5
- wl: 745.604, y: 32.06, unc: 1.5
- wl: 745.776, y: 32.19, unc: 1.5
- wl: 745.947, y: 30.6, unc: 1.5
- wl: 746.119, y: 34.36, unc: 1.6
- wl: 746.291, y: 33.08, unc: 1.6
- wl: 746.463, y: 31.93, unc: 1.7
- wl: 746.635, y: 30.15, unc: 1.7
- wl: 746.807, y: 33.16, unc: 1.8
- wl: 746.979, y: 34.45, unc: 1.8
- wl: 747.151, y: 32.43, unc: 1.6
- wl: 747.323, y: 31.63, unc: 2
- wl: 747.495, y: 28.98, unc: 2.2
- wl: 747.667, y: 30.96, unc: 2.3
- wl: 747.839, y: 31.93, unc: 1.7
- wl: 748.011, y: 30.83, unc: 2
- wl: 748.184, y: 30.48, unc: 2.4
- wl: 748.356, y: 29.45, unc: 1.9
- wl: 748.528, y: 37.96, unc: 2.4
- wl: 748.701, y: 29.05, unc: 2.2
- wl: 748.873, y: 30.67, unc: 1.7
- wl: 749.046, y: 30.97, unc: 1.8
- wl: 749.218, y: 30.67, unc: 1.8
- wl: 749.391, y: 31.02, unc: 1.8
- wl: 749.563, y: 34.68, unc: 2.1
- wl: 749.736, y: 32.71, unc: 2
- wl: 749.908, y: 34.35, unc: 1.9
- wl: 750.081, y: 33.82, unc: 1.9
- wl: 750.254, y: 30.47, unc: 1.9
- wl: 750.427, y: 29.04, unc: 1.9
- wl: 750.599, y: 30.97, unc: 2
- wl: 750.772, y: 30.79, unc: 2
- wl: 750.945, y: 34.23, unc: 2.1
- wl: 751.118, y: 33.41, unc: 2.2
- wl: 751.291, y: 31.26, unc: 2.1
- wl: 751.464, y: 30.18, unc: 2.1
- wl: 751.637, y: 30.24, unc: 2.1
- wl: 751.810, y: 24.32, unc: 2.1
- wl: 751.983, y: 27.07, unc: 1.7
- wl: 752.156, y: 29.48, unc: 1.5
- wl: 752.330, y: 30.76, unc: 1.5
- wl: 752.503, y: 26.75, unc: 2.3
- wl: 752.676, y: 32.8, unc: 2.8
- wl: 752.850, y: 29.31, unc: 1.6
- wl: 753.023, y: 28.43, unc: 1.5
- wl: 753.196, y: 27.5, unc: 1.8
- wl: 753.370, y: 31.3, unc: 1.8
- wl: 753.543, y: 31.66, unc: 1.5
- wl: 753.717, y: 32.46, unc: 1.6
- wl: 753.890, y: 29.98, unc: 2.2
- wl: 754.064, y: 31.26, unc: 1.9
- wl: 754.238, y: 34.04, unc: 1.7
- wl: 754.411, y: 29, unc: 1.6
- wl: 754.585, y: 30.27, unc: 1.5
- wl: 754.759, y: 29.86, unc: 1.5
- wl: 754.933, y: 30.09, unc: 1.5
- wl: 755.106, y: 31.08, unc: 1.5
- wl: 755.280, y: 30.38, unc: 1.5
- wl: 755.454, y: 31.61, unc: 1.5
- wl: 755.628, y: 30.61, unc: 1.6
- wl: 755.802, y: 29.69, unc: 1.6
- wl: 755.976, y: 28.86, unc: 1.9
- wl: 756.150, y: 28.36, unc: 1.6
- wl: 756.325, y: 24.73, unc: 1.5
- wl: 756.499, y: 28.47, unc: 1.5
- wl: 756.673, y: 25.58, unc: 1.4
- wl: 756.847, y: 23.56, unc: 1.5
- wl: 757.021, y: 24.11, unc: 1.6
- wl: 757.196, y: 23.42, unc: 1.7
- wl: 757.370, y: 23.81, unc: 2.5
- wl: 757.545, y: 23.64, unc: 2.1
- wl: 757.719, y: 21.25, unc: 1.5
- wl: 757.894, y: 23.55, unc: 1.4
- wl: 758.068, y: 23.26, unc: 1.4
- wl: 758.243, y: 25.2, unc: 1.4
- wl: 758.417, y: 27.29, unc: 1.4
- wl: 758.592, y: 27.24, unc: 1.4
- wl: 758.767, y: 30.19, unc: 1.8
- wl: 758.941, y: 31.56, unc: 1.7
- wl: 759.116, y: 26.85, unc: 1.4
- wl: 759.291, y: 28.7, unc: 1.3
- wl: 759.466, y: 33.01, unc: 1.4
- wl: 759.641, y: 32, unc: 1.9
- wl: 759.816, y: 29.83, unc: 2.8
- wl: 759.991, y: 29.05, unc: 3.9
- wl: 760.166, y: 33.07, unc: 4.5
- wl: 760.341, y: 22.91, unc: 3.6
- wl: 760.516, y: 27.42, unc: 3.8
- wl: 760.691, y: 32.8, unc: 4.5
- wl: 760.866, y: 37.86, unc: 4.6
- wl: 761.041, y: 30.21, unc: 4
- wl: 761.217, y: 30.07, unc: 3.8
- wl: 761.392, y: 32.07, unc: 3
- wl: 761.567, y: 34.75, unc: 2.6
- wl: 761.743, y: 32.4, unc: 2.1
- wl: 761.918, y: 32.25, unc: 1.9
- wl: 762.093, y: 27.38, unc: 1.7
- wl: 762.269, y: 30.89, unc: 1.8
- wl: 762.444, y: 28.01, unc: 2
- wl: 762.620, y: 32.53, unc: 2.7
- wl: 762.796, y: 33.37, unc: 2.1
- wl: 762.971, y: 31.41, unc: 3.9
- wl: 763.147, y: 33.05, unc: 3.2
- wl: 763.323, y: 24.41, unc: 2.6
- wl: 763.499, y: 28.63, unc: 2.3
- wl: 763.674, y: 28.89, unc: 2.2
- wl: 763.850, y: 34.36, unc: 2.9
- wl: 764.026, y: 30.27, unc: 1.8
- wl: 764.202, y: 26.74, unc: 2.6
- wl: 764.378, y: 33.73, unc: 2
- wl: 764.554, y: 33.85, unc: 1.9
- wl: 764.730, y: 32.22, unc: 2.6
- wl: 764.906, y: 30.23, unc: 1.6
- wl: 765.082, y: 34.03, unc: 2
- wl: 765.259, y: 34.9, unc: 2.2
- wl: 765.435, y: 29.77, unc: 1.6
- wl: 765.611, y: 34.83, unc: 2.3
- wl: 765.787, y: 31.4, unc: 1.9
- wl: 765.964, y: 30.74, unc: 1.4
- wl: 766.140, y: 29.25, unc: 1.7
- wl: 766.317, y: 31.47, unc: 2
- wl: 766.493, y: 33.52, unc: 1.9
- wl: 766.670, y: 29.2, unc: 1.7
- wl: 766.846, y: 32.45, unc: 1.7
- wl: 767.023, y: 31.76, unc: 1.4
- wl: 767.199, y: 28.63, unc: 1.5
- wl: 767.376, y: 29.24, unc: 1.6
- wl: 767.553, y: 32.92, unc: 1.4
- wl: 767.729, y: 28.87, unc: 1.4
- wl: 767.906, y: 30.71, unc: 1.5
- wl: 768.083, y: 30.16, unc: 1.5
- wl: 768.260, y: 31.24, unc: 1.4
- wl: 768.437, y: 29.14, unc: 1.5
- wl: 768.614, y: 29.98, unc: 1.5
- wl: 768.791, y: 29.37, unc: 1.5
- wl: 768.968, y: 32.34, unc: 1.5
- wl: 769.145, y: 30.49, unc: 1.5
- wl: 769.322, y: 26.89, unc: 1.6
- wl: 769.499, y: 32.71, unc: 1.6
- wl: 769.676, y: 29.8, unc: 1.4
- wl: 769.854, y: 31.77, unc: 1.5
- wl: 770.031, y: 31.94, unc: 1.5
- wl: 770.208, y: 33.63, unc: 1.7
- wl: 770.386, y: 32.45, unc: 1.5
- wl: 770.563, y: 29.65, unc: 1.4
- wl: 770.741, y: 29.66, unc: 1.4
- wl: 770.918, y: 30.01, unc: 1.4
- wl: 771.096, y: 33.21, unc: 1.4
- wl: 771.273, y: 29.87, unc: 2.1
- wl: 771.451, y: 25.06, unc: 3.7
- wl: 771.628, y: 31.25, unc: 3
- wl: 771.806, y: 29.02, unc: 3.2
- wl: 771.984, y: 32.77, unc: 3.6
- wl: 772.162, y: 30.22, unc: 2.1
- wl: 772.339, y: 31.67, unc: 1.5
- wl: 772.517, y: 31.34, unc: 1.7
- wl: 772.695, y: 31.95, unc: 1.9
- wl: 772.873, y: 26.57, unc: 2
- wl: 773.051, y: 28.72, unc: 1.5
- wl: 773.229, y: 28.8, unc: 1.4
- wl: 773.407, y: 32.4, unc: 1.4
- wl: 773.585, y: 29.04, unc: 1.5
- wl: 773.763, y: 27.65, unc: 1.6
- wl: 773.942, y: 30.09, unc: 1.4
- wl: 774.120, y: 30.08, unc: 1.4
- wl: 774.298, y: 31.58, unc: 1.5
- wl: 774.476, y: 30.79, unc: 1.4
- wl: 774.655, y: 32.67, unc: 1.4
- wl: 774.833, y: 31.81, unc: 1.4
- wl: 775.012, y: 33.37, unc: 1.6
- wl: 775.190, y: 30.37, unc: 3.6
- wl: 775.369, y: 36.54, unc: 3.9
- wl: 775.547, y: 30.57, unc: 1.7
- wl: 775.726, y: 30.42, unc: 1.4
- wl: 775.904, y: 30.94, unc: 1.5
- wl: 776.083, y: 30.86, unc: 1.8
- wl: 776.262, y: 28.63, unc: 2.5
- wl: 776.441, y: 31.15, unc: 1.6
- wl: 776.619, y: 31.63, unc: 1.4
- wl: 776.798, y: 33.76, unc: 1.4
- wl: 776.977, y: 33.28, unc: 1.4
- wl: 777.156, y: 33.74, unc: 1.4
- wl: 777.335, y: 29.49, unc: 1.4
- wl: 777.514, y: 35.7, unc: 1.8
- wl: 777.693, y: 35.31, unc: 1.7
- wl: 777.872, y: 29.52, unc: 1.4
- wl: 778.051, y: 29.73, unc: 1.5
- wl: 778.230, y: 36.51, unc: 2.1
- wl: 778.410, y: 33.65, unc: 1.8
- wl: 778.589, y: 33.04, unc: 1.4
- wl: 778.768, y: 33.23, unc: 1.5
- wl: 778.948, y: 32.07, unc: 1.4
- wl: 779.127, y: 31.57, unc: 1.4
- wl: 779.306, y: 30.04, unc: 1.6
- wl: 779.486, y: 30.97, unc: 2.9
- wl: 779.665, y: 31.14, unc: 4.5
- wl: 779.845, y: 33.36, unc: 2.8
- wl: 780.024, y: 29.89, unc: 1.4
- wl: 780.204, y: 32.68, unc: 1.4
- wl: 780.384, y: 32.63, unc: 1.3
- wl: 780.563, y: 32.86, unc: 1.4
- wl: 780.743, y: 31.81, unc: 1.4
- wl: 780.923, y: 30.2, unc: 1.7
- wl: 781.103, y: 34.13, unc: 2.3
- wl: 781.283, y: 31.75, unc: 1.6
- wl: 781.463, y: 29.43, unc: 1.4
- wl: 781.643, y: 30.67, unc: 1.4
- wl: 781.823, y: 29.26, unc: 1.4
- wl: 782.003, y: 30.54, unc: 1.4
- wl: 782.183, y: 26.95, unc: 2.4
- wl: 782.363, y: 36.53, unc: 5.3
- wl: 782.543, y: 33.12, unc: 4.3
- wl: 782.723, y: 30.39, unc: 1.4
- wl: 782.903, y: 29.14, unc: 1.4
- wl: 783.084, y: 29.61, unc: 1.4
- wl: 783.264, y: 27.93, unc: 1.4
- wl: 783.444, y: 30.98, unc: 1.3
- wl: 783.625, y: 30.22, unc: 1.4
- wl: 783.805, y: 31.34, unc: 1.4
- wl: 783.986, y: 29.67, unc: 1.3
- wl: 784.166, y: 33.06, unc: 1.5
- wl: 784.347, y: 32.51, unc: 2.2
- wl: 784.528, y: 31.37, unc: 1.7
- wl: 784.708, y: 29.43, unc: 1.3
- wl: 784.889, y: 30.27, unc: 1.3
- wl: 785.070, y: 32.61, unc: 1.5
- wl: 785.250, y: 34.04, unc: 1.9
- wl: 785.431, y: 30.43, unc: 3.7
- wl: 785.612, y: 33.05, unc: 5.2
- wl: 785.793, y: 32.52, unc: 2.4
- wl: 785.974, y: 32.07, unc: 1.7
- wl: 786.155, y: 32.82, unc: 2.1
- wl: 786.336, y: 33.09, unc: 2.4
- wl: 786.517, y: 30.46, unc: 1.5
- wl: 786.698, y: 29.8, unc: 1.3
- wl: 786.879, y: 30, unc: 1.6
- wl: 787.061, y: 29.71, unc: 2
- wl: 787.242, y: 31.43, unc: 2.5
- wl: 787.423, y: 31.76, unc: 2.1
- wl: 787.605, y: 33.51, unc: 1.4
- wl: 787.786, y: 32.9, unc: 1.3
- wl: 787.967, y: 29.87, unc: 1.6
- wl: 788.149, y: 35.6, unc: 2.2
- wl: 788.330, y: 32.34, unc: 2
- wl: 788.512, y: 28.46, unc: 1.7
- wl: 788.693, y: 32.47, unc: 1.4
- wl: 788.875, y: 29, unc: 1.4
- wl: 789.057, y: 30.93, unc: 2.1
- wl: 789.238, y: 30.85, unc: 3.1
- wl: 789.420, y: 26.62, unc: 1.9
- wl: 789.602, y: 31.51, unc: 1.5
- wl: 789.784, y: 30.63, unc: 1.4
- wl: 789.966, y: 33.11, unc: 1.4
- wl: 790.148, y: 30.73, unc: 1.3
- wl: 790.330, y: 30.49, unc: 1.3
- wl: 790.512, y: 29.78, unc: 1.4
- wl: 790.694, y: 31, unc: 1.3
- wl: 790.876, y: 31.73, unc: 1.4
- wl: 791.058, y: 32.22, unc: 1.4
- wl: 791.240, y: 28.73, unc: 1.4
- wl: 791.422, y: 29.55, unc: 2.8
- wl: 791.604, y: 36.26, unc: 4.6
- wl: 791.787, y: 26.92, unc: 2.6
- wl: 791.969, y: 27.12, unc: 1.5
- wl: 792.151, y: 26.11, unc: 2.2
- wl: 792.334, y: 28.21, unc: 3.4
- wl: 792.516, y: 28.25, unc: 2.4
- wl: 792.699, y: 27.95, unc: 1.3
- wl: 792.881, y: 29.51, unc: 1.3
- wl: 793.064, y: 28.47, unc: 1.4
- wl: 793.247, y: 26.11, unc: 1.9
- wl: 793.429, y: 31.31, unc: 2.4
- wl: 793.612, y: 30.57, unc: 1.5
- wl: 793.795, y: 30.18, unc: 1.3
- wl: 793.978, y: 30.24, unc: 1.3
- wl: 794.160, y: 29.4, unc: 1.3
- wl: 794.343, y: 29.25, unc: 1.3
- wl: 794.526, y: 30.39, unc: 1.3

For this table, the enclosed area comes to 62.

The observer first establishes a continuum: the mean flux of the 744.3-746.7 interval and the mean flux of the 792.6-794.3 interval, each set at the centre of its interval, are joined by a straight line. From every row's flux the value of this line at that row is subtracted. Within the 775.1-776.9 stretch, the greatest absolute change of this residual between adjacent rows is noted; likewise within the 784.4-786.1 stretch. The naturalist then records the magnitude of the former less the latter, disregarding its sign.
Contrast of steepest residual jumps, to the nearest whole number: 3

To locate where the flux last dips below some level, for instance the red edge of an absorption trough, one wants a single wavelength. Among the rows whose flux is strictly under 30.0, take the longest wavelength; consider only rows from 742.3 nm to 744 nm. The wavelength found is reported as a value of 743.889 nm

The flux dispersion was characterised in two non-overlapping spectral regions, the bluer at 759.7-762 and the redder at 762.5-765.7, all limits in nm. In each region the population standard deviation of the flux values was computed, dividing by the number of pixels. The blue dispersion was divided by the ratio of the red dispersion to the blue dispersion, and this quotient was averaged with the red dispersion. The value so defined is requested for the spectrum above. 3.6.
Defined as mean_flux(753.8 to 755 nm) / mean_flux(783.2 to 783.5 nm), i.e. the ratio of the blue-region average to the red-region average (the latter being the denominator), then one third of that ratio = 0.347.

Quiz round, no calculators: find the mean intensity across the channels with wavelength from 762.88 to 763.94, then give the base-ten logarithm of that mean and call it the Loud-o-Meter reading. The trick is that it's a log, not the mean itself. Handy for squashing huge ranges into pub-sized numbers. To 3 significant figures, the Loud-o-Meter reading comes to 1.48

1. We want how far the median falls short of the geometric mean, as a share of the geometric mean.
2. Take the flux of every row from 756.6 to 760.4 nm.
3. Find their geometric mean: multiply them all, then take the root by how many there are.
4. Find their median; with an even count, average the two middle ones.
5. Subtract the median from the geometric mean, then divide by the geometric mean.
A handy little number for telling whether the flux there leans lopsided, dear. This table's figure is 0.012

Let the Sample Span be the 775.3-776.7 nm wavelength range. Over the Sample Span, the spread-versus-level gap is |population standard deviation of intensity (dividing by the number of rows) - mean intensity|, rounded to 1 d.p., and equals 29.2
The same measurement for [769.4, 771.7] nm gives 28.7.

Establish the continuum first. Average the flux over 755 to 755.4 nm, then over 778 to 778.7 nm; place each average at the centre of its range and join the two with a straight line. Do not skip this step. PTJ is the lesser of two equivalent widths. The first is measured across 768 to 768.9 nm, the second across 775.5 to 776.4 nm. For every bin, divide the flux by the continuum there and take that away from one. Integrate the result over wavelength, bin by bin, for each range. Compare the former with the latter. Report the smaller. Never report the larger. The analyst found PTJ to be 0.06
